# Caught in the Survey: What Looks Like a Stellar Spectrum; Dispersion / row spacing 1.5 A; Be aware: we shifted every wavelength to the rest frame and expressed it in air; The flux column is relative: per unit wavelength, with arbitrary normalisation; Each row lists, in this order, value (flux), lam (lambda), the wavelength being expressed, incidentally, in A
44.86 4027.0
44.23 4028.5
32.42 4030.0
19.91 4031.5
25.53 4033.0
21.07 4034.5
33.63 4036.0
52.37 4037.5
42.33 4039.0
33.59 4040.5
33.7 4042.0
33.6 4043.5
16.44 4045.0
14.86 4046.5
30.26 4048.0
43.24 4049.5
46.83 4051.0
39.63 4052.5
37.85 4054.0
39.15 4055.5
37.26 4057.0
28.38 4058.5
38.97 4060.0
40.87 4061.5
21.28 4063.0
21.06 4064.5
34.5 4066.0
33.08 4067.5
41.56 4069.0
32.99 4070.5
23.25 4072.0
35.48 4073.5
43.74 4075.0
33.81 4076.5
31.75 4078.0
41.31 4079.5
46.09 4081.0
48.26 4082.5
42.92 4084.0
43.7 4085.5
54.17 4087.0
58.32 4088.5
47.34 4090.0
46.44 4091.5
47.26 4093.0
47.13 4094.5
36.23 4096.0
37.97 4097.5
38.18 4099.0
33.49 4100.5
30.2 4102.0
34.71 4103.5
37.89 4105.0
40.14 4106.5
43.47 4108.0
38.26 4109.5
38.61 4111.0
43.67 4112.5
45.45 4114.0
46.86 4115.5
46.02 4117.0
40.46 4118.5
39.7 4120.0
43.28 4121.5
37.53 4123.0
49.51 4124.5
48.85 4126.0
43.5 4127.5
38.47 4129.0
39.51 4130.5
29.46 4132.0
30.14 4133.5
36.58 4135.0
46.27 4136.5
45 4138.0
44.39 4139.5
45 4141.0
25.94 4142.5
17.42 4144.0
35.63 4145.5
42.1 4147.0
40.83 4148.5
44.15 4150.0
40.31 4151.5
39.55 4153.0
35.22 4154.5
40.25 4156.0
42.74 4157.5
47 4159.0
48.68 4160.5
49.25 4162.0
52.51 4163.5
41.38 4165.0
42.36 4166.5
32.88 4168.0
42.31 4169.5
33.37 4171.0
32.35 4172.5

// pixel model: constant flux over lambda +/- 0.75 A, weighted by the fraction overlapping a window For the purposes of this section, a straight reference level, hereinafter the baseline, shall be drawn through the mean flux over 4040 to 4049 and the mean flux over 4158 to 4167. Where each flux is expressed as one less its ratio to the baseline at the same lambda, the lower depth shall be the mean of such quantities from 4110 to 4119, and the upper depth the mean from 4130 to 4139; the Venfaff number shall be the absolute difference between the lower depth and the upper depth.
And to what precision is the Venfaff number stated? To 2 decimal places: 0.22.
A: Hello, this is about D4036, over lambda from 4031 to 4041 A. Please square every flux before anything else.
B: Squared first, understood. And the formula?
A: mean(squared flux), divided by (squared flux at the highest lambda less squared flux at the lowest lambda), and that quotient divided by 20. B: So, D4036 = 0.08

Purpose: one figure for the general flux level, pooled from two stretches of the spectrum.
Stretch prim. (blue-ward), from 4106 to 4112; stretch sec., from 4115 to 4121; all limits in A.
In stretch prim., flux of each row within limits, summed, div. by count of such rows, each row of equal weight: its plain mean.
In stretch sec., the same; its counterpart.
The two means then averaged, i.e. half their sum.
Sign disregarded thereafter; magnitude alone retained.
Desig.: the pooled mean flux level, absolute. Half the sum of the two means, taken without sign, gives 42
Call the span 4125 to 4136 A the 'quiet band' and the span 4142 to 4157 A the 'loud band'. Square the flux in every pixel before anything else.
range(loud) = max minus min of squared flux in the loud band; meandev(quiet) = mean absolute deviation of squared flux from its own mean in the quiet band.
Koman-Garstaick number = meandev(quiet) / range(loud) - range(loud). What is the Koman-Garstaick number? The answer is -1646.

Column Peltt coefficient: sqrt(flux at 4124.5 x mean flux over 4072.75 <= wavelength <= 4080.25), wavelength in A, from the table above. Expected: 42.9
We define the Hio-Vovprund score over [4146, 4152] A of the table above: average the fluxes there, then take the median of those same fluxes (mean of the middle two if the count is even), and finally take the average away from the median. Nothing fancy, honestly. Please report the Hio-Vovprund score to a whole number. 0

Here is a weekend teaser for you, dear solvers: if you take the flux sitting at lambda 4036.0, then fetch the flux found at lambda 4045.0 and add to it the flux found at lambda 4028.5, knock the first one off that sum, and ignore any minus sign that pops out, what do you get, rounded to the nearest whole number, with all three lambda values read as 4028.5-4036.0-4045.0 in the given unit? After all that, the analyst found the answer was 27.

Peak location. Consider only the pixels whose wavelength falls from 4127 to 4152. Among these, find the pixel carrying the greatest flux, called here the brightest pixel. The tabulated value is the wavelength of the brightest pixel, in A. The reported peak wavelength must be 4136.5 A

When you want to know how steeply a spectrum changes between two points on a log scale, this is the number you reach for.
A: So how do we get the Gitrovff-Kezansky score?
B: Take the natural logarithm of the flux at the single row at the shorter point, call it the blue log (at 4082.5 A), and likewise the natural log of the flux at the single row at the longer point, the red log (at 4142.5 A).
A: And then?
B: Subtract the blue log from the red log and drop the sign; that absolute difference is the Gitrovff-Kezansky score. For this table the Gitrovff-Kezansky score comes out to 0.62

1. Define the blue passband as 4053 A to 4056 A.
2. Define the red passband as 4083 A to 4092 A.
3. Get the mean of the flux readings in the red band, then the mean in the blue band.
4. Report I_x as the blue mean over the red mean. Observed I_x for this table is 0.79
